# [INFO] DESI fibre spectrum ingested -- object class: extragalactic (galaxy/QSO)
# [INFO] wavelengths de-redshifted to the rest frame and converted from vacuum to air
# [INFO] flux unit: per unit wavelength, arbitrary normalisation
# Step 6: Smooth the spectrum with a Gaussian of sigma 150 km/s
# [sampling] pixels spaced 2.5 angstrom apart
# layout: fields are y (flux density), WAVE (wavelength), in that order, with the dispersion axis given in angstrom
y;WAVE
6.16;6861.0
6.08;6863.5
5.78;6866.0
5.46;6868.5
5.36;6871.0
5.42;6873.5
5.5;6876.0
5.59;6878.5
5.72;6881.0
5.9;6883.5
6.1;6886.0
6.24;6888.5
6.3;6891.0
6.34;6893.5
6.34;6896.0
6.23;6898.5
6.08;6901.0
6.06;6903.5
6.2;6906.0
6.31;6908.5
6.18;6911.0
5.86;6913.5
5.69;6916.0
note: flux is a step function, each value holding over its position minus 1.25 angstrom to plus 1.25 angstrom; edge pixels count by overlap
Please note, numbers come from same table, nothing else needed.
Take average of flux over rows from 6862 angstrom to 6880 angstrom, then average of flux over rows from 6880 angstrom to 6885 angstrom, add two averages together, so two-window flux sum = 11.4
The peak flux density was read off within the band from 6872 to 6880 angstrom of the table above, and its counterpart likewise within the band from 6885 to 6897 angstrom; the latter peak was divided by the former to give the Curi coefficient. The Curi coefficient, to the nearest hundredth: 1.13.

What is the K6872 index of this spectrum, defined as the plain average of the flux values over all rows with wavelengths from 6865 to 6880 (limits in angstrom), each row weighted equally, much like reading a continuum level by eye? 5.5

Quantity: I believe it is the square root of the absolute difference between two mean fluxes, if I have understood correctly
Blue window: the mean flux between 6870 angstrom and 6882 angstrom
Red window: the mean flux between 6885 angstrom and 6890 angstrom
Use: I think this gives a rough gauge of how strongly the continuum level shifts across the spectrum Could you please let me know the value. 0.81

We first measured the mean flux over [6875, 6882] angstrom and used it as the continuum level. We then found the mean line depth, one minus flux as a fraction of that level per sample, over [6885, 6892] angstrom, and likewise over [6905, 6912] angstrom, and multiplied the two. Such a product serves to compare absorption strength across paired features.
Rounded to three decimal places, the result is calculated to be 0.012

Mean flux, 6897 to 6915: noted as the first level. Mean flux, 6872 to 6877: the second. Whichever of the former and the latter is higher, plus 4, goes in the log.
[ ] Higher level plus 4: 10.1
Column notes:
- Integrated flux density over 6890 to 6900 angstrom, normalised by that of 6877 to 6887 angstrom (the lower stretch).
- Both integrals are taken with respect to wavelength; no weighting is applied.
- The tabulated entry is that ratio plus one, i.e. 2.08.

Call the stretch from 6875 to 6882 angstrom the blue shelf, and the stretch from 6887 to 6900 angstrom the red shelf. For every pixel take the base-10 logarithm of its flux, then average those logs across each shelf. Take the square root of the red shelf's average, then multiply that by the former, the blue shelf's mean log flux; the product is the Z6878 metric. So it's 0.669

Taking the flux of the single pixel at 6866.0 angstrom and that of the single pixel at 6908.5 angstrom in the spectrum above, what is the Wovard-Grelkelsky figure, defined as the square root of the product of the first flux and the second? 6.0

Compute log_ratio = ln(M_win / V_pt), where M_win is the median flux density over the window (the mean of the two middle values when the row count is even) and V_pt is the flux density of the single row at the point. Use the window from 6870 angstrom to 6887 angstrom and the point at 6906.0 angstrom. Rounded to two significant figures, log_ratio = -0.10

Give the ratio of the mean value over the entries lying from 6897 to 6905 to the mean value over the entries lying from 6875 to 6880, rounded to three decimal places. 1.104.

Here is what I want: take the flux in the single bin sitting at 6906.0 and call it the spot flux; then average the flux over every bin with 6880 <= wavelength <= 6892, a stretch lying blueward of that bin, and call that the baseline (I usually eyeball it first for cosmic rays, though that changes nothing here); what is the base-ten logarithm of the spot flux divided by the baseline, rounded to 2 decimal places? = 0.01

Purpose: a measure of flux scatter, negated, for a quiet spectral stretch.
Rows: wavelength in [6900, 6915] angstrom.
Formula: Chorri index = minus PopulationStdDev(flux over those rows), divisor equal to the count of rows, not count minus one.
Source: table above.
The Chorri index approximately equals -0.14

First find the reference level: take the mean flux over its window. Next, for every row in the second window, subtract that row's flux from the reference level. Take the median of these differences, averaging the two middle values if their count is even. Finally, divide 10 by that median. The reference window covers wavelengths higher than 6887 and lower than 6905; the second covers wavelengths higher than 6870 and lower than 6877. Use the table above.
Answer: 12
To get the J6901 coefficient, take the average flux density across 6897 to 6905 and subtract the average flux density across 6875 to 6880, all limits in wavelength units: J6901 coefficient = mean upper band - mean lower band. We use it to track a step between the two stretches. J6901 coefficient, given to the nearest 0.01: 0.58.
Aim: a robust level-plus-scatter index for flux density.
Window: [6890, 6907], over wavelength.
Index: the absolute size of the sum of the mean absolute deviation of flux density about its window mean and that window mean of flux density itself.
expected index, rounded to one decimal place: 6.3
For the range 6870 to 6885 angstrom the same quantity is 5.7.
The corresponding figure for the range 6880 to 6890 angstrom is 6.2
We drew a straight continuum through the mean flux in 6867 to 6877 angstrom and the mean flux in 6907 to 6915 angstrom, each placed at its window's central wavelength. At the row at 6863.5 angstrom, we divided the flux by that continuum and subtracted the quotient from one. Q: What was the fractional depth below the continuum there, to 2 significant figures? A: -0.15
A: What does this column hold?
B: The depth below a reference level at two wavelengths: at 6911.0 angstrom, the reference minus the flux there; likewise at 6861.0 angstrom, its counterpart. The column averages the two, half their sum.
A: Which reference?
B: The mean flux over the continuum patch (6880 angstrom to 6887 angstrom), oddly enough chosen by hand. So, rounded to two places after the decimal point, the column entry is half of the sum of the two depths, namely -0.26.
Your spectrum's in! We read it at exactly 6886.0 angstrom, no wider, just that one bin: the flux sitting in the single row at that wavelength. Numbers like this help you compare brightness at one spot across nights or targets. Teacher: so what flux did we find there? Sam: 6.1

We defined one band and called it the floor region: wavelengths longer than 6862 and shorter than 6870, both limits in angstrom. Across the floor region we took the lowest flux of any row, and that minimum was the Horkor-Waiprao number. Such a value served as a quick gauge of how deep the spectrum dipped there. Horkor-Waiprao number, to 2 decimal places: 5.46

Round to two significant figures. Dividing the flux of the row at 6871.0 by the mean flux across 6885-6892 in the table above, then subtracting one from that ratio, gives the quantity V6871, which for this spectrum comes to -0.14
